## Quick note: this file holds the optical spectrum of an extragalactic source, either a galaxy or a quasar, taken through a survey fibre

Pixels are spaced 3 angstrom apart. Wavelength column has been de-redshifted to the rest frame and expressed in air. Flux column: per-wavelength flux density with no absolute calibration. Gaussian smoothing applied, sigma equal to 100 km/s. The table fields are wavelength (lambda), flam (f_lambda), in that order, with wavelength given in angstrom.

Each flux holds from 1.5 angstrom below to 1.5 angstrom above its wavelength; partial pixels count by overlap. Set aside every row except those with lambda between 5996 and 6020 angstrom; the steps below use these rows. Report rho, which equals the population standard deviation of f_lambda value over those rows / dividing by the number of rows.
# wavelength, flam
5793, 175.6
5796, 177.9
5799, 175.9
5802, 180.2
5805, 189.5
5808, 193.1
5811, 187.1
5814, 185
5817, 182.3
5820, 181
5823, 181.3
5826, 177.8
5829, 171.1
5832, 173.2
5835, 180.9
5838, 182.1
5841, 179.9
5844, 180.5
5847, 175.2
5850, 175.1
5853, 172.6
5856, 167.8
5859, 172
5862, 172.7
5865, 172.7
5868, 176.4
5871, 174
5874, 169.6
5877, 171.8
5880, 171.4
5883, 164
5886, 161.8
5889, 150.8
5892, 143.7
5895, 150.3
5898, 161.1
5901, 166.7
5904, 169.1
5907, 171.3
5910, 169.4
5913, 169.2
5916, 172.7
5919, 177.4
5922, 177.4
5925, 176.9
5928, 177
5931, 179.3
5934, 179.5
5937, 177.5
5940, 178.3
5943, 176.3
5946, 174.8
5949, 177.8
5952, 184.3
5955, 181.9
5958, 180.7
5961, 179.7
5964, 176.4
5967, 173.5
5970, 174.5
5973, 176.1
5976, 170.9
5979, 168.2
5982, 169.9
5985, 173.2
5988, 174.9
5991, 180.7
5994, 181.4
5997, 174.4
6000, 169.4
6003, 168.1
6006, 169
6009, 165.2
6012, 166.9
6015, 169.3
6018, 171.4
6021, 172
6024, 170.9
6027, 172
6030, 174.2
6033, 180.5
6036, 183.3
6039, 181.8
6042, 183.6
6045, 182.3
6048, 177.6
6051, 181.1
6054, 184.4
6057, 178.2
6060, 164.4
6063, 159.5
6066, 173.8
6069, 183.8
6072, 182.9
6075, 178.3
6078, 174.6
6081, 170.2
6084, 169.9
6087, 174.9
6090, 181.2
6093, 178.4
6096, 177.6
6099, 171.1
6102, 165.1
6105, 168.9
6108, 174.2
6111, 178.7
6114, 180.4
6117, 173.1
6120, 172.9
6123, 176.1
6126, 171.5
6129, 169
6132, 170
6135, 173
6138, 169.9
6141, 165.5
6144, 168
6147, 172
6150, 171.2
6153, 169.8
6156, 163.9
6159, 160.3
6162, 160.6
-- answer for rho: 2.6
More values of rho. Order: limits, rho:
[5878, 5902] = 8.9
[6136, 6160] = 3.8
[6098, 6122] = 4.6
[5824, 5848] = 3.7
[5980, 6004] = 4.7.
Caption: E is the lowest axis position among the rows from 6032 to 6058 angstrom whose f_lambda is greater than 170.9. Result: 6033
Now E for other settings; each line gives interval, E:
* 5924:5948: 5925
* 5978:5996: 5985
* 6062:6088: 6066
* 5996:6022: 5997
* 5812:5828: 5814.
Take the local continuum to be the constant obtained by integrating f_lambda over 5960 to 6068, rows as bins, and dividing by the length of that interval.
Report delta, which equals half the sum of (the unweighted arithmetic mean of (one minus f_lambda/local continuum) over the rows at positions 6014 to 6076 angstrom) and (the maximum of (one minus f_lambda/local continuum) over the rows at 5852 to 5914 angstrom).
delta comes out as 0.081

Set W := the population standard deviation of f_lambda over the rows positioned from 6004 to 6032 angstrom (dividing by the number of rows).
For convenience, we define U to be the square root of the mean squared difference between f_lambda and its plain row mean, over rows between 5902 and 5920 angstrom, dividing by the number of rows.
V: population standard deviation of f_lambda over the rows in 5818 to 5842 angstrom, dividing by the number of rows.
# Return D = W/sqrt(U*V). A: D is 0.78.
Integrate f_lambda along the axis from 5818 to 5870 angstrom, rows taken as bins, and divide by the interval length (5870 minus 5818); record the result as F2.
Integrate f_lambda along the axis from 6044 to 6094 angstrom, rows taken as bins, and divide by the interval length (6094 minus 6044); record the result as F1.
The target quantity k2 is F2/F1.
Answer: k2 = 1.000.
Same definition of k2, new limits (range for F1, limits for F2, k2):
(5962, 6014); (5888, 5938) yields 0.979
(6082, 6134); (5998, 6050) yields 1.002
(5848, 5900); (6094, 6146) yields 1.034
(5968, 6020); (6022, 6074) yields 1.031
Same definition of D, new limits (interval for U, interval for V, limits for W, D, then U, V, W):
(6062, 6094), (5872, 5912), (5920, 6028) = 0.61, 7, 8.9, 4.7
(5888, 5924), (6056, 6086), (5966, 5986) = 0.29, 11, 7.4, 2.6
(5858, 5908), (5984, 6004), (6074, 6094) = 0.60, 9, 4.7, 3.9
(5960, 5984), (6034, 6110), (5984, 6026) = 0.93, 4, 6.7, 4.6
